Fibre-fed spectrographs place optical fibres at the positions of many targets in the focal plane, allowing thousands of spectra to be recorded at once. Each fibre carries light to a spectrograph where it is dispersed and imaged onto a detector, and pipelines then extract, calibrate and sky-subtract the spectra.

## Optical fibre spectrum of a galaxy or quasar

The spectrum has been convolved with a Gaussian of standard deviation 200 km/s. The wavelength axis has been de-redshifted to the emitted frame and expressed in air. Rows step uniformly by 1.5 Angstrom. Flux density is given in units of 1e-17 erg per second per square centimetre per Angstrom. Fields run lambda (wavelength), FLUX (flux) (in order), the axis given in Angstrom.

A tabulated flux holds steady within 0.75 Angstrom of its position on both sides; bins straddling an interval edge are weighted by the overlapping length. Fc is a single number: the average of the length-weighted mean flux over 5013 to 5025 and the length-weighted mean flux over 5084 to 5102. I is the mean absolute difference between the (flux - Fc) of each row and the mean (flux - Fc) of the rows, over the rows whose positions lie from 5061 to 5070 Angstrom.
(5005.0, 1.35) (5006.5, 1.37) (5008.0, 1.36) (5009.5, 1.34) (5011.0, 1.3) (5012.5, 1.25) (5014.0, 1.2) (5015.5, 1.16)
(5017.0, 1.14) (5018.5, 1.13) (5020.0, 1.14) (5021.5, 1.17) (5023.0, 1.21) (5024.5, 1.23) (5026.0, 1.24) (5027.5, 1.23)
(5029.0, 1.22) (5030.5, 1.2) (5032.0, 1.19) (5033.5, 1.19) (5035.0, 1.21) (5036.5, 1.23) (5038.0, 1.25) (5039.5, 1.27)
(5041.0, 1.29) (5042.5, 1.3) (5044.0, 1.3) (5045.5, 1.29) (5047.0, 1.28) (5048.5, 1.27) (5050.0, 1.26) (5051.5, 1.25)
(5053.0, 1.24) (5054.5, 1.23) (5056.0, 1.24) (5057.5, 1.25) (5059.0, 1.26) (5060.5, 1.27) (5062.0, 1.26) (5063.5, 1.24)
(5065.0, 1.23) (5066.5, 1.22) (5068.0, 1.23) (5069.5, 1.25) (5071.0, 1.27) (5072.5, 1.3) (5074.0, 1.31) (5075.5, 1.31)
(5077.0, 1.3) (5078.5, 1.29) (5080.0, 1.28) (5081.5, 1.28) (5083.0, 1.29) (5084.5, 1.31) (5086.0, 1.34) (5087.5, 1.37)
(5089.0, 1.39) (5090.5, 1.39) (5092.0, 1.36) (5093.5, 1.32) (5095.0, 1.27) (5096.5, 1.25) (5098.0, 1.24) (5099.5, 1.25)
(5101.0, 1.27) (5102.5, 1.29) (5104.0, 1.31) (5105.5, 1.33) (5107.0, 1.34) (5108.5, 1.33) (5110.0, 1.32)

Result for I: 0.012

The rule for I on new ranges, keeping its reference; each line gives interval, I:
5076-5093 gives 0.039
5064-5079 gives 0.031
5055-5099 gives 0.038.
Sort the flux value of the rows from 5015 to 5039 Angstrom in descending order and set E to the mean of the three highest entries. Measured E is 1.24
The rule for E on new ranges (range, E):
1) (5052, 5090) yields 1.37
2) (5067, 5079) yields 1.31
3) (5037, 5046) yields 1.30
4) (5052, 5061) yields 1.26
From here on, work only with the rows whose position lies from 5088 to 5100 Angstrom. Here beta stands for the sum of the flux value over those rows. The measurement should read 10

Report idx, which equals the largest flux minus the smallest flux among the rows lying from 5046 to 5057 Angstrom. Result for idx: 0.050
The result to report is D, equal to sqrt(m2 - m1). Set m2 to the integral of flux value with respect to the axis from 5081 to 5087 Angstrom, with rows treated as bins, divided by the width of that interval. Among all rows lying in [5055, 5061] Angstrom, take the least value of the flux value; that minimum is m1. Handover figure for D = 0.26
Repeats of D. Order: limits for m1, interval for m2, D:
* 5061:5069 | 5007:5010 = 0.36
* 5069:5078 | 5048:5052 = 0.10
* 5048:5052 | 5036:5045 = 0.16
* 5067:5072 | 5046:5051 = 0.20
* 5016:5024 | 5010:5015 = 0.35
